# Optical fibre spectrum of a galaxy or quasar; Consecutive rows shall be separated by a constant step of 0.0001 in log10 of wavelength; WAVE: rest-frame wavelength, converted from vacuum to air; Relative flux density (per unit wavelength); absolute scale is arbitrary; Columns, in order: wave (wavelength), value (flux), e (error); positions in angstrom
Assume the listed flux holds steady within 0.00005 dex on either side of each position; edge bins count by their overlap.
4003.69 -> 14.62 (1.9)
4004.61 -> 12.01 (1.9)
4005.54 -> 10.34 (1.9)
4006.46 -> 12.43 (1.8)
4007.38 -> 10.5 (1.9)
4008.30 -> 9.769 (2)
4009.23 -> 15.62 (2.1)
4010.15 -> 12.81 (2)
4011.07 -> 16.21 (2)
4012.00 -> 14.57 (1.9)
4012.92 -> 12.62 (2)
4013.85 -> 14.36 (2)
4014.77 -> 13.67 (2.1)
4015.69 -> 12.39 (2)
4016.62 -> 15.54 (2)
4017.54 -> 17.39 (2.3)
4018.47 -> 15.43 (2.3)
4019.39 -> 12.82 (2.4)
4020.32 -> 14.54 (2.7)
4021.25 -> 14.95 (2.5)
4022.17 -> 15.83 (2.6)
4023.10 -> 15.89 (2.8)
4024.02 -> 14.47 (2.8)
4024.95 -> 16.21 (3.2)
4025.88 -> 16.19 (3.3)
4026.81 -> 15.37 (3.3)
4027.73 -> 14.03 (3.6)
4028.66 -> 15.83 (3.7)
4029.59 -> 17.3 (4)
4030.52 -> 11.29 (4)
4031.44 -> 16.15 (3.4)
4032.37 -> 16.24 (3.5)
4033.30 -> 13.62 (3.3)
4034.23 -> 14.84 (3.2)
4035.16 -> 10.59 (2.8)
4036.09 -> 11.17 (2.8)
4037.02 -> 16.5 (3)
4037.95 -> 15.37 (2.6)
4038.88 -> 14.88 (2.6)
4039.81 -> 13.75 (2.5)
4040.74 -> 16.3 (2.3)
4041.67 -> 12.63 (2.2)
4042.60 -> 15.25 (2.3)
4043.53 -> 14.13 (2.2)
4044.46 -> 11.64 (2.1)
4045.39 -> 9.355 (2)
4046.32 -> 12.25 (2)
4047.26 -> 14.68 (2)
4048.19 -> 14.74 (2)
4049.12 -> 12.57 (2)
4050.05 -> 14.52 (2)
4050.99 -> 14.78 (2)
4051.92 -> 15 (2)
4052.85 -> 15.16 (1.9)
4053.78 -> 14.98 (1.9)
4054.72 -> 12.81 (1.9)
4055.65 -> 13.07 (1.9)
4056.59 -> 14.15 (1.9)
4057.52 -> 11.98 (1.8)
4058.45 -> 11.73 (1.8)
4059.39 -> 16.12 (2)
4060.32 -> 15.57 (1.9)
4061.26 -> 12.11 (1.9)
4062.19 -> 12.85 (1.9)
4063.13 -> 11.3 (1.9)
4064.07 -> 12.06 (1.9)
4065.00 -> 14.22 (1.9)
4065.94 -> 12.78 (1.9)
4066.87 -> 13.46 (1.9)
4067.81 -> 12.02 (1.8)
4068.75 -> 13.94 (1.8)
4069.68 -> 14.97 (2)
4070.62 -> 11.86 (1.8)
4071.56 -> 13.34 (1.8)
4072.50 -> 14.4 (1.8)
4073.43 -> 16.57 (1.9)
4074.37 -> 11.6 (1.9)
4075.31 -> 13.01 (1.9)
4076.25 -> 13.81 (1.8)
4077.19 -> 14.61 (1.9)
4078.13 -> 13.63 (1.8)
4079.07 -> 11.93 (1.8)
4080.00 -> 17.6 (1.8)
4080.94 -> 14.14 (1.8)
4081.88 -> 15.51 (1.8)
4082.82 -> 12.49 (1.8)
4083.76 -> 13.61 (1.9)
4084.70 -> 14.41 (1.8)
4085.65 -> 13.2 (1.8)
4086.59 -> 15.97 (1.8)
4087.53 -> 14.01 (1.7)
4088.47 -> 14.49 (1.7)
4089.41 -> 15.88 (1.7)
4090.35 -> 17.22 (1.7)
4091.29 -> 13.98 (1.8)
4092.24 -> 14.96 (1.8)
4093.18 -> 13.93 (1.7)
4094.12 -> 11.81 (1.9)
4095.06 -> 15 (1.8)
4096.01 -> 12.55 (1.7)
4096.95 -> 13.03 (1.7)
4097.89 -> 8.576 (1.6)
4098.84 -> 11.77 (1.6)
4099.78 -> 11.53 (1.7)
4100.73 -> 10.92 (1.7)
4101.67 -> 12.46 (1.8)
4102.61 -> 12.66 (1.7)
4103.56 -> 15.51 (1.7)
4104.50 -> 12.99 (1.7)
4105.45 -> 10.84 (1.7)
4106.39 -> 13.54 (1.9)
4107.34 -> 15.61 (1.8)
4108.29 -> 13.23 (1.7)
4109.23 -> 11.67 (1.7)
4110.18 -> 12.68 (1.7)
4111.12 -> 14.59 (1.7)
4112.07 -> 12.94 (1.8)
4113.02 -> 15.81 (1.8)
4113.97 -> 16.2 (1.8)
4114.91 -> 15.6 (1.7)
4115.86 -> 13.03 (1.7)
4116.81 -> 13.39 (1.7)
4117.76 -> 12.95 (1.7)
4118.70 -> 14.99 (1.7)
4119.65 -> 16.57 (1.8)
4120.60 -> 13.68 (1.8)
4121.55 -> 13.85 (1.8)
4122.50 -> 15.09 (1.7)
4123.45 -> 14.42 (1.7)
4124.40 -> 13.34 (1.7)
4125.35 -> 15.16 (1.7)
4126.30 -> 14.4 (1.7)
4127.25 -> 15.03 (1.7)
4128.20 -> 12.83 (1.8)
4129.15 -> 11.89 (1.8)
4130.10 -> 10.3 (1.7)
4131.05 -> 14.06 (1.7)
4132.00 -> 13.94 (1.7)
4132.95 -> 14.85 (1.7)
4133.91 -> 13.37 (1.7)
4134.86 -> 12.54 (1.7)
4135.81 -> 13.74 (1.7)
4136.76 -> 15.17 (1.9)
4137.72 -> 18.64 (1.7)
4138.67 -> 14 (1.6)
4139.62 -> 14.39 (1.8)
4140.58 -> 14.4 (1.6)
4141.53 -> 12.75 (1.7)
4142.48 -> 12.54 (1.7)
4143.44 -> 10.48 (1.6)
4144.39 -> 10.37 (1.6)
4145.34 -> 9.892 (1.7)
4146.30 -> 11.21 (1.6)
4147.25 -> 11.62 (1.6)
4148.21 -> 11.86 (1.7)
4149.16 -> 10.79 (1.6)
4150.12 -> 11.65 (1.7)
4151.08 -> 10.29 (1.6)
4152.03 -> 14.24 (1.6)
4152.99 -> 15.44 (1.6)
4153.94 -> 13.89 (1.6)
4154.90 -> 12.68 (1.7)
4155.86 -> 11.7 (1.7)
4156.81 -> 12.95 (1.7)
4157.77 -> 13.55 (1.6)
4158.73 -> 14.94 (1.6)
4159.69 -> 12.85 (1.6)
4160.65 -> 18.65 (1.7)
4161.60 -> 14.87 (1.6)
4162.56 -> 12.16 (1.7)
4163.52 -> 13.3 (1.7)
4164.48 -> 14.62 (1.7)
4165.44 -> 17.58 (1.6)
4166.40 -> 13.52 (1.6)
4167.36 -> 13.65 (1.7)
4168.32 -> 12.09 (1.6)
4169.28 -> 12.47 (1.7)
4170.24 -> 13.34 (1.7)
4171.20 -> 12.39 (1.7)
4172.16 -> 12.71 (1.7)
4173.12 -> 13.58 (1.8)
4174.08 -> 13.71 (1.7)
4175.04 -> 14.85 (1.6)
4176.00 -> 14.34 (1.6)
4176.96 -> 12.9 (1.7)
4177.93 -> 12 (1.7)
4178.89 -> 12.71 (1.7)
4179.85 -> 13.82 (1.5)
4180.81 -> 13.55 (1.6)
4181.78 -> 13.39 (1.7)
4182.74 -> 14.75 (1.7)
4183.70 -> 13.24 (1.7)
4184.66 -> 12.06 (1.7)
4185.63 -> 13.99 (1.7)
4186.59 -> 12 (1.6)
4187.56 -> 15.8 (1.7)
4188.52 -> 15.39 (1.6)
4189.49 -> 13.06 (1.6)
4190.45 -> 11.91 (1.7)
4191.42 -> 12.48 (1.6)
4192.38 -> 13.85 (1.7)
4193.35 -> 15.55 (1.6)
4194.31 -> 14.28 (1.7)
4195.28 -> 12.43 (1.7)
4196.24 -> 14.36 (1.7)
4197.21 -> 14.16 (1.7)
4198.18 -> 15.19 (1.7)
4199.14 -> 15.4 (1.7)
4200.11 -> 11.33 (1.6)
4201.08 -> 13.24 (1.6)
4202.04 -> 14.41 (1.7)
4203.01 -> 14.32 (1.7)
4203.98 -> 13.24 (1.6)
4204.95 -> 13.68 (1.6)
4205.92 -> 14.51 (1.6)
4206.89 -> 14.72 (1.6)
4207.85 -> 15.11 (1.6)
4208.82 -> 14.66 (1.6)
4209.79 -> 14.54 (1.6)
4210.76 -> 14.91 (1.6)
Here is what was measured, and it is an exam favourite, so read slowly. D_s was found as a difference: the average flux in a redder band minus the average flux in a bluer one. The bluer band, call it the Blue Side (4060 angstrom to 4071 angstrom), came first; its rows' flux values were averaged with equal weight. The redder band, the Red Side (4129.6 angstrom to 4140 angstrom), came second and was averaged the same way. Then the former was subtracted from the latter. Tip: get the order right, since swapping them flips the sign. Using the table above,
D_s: 1.0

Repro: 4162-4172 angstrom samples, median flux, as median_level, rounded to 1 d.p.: 13.3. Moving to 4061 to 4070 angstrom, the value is 12.8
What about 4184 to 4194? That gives 13.5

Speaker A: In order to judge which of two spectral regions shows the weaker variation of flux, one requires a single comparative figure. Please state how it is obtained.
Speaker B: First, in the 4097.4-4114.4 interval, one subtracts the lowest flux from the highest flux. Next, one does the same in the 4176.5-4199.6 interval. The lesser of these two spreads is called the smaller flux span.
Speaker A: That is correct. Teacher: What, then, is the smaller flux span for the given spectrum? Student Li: 3.9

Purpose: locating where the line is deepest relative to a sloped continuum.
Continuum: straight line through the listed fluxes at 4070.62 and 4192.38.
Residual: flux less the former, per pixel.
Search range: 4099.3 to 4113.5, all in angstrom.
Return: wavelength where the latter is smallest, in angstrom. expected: 4105.45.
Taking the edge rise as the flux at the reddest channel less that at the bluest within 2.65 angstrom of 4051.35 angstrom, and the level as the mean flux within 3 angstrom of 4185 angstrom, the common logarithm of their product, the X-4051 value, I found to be 1.5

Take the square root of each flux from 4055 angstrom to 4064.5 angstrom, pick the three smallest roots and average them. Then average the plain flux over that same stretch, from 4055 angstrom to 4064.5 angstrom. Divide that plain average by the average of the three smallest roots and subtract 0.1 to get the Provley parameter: 3.73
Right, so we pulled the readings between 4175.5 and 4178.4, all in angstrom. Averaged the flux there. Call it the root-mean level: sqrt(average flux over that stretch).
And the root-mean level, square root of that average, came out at 3.62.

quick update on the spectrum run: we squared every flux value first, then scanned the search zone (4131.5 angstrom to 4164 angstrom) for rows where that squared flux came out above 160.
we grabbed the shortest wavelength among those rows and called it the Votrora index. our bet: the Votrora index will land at 4132.00 angstrom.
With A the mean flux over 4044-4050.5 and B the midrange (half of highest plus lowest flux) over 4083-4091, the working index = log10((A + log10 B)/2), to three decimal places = 0.845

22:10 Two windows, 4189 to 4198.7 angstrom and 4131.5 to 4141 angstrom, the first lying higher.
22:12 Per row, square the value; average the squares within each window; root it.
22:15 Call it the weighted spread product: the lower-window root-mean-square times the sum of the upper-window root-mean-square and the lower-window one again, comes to 414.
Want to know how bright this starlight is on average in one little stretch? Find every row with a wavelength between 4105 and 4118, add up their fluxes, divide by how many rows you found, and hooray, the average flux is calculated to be 13.7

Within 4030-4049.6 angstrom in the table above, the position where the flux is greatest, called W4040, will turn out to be 4037.02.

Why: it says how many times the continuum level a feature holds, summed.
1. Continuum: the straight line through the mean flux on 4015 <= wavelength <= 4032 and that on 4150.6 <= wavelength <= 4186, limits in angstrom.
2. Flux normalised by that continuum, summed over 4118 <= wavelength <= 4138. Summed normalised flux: 21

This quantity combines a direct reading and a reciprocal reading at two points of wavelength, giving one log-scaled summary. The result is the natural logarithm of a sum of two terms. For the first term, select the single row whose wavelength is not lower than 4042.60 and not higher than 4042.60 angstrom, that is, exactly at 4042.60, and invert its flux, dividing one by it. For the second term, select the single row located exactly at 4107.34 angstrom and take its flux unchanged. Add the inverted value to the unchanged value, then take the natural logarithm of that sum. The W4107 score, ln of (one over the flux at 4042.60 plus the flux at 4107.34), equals 2.75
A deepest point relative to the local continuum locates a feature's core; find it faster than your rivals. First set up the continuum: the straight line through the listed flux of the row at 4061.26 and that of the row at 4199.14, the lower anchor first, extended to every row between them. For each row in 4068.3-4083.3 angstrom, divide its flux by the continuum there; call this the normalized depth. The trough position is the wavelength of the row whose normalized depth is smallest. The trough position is 4074.37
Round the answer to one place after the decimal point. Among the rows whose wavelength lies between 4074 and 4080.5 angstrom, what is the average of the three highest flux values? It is 15.3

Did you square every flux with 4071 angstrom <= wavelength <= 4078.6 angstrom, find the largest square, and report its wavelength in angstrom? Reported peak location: 4073.43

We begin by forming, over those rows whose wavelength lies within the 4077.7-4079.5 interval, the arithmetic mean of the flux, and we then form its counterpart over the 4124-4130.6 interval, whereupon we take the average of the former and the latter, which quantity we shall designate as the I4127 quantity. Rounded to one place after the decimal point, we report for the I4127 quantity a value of 13.0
